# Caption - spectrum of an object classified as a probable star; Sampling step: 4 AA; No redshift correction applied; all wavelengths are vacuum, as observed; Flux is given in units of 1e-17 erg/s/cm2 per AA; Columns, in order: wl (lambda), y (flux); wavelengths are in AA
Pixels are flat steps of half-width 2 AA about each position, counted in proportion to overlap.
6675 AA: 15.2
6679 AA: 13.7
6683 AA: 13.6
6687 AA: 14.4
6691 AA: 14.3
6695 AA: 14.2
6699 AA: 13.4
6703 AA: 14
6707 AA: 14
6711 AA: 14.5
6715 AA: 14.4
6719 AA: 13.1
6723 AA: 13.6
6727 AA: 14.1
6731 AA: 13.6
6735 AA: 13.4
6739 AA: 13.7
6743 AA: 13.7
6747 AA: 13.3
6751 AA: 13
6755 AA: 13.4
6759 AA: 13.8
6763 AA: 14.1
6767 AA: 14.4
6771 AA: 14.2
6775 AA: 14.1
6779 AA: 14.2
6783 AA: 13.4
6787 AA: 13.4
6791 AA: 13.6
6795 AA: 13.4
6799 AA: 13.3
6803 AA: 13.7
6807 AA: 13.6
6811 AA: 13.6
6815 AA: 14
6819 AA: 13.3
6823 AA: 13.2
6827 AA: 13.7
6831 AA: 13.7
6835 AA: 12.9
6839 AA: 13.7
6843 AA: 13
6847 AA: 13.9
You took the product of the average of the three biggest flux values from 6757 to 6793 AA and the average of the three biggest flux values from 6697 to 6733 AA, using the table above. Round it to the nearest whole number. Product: 204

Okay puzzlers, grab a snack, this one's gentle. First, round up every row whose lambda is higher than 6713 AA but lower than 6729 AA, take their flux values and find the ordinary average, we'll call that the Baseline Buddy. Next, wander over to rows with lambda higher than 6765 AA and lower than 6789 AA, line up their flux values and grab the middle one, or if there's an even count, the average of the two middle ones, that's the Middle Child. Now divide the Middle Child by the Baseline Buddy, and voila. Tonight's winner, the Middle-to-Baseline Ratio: 1.03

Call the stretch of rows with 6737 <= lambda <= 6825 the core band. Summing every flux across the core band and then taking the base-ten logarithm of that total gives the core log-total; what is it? 2.48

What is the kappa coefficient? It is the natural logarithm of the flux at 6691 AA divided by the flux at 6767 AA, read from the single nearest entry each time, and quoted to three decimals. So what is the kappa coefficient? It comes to -0.007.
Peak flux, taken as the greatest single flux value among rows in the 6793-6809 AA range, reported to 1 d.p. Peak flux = 13.7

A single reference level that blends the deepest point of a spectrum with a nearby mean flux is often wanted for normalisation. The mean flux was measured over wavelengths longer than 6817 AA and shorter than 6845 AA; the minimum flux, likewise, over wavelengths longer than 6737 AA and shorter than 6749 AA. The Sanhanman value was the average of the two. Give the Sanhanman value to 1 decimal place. 13.3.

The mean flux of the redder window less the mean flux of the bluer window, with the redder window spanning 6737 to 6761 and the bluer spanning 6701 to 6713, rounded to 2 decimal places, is -0.68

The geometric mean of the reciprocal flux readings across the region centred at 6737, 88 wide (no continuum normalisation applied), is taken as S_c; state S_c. 0.0724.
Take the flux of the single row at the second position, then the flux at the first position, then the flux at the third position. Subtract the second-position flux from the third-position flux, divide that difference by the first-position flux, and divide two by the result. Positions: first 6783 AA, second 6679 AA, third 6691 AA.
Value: 45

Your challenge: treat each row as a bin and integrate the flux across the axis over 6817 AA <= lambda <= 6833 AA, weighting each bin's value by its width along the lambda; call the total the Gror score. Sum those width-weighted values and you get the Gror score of 216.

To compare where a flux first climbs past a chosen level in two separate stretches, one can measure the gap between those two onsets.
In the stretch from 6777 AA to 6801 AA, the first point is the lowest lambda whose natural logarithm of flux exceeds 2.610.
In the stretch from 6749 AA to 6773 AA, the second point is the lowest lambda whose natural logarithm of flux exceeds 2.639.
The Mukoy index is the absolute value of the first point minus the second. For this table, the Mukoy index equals 16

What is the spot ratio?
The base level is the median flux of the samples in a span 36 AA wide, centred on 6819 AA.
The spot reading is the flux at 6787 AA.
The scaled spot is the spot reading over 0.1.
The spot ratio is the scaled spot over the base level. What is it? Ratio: 9.9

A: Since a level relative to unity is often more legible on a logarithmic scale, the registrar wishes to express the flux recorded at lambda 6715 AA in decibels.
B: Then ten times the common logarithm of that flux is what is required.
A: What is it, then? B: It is 11.6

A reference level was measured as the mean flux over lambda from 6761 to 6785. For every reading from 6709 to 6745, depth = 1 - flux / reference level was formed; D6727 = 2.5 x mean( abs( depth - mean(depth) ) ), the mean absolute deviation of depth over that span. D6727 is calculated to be 0.065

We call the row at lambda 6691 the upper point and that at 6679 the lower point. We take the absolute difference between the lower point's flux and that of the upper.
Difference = 0.60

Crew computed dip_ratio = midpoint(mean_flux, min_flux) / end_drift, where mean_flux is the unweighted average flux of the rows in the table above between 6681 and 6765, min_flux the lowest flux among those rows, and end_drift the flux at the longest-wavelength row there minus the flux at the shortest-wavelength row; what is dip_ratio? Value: 27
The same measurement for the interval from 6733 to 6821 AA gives -133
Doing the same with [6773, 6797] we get -19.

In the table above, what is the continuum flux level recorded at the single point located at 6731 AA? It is 13.6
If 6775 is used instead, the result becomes 14.1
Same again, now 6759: 13.8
